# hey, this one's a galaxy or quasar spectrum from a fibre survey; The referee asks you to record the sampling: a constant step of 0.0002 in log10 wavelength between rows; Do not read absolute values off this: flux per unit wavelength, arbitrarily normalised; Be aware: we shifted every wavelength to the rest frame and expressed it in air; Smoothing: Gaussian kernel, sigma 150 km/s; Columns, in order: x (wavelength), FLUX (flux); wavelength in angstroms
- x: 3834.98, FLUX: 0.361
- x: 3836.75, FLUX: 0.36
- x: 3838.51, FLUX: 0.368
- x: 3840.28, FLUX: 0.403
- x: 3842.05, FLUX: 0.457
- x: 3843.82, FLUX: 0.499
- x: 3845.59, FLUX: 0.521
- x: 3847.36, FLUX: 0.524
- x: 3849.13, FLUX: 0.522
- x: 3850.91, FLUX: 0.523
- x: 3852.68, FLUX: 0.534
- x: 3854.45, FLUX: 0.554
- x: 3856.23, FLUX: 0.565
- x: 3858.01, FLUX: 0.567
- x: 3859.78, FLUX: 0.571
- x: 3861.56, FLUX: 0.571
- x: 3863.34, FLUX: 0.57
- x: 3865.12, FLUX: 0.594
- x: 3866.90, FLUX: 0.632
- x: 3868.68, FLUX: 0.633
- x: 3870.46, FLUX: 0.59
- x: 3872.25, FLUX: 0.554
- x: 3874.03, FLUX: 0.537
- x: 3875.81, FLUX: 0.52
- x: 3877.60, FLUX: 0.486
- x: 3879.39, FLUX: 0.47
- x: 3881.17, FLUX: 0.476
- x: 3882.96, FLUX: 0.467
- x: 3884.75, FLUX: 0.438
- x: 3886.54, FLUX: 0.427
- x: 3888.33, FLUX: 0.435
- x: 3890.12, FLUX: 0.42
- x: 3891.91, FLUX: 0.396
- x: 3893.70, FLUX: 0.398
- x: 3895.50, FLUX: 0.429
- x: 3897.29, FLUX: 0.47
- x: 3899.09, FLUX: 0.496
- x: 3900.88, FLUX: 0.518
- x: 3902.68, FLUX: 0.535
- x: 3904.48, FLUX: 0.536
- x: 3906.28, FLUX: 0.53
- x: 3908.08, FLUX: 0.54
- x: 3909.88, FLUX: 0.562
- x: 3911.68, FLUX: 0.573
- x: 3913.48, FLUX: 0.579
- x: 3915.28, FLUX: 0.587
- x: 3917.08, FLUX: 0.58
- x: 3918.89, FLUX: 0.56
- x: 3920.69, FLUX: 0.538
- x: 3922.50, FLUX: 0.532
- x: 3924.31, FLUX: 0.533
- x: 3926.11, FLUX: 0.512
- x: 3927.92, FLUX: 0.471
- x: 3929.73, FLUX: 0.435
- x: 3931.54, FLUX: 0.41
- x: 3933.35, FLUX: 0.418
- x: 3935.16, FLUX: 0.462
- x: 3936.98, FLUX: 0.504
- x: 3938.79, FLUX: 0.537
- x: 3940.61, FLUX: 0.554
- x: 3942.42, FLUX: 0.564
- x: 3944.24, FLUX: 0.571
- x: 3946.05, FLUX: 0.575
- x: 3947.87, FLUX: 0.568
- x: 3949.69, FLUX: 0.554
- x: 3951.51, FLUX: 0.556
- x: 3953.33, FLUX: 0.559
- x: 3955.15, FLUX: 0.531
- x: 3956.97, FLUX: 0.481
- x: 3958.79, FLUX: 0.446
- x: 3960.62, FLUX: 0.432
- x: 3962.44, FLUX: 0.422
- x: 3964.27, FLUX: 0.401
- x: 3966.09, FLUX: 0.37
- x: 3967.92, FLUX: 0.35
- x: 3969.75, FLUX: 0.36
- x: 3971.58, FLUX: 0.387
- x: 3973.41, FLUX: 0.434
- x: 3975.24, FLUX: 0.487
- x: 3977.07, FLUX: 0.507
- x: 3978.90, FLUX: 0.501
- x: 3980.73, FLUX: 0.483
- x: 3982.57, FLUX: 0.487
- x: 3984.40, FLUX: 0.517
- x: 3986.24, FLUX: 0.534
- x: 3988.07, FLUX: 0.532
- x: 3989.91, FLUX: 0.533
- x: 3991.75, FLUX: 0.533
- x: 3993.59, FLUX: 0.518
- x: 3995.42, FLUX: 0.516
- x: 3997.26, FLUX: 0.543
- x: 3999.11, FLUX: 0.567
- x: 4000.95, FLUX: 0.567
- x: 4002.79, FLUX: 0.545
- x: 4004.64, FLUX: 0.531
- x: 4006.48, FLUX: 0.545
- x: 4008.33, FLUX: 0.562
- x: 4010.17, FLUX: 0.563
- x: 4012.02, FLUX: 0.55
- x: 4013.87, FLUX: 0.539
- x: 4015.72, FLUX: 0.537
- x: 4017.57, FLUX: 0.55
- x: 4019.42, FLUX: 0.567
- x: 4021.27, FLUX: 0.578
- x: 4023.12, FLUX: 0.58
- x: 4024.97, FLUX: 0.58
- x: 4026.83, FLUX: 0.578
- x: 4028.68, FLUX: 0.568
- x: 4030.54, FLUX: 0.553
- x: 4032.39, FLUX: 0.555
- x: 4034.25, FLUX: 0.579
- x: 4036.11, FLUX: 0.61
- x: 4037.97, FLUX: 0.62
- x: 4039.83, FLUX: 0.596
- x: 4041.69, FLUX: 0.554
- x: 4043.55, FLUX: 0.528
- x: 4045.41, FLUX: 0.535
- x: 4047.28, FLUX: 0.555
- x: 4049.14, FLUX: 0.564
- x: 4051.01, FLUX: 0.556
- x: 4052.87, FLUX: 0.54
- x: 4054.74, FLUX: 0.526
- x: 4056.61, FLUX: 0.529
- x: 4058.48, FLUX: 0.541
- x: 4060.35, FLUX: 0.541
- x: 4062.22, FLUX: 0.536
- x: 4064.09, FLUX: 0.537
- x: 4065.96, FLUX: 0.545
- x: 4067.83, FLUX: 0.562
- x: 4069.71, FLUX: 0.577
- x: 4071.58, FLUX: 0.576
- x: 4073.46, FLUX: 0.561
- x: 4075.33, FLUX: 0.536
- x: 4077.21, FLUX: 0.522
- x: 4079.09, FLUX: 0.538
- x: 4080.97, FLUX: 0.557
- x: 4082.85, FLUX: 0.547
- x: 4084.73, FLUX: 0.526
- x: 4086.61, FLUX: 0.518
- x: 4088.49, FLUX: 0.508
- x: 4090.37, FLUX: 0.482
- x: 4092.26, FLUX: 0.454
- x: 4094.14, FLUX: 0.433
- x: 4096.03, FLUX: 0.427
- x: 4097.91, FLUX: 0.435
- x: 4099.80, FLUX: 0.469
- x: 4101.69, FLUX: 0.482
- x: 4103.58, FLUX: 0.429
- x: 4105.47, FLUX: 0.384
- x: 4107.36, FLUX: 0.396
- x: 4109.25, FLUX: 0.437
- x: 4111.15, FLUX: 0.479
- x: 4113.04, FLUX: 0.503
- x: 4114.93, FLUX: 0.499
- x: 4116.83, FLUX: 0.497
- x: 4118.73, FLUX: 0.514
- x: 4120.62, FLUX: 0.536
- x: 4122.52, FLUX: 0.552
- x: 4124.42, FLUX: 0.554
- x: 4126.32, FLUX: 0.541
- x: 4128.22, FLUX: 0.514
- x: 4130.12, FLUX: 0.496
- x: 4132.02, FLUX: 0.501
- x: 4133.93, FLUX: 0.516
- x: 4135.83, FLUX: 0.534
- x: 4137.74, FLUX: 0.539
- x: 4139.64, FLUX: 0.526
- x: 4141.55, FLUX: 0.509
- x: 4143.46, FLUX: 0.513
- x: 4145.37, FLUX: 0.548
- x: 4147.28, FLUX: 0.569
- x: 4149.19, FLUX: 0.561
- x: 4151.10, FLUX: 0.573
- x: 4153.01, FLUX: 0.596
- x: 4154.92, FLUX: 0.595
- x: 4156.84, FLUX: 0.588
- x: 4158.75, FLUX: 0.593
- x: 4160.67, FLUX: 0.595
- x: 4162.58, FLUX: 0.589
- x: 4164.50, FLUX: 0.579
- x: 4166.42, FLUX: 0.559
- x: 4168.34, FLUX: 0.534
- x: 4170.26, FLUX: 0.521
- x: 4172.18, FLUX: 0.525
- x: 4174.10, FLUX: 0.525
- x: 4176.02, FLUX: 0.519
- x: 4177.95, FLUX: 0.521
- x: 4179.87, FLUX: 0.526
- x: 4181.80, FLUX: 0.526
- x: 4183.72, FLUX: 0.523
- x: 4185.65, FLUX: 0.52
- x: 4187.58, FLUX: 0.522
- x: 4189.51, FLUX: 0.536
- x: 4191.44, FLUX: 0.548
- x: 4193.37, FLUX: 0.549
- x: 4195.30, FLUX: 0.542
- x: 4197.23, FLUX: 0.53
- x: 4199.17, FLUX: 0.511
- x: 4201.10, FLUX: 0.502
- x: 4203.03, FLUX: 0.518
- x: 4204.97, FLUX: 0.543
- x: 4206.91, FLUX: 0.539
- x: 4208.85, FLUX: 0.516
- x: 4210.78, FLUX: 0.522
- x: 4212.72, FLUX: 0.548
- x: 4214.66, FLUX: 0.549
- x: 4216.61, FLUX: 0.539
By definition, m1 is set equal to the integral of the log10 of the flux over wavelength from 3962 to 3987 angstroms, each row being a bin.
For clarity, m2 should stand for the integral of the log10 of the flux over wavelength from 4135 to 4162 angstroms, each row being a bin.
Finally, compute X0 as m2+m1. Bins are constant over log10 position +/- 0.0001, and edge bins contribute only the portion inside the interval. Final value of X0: -15.7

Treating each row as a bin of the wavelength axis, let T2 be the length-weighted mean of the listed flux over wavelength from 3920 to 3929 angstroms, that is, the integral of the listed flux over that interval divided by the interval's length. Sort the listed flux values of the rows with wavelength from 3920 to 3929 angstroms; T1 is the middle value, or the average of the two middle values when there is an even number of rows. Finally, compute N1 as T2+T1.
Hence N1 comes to 1.05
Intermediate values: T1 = 0.53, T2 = 0.51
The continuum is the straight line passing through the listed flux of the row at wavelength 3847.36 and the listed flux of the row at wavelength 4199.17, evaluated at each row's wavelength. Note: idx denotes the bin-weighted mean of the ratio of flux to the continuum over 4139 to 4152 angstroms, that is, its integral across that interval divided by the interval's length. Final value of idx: 1.06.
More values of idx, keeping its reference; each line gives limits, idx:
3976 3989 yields 0.98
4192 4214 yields 1.04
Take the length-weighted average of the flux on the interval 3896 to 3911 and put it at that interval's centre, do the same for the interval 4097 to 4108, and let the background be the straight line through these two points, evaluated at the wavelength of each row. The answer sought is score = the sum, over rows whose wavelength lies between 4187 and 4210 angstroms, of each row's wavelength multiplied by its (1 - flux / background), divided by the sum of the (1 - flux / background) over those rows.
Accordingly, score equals 4198.2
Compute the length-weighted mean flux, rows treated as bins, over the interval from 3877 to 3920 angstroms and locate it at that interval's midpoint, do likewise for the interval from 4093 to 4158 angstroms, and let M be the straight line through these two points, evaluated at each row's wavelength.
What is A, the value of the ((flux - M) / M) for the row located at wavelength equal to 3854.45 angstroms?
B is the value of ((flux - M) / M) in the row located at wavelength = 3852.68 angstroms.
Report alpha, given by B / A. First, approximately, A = 0.12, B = 0.08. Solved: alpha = 1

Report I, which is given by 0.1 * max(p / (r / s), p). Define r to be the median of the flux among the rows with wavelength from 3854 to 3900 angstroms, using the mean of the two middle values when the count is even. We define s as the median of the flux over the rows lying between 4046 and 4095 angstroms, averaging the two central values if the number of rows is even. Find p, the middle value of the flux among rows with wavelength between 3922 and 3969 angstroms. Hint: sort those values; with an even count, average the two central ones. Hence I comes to 0.0539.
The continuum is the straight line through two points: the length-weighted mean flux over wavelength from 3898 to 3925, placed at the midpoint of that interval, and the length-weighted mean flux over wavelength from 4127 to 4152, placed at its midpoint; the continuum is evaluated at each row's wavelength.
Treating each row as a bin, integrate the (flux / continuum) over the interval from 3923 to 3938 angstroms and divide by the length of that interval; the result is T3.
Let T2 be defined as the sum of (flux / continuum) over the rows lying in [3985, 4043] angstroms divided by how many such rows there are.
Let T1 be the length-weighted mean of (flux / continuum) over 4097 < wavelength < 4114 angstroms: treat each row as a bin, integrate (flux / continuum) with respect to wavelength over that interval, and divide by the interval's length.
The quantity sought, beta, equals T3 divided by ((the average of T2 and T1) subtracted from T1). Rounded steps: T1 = 0.84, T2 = 1.03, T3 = 0.86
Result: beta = -9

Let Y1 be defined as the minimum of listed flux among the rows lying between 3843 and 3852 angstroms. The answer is 0.499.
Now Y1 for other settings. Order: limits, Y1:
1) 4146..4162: 0.561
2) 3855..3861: 0.565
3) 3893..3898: 0.398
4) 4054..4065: 0.526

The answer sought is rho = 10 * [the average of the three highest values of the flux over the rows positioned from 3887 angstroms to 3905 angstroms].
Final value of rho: 5.3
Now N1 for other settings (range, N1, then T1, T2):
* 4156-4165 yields 1.18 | 0.59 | 0.59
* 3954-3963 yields 0.91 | 0.45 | 0.47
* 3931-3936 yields 0.85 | 0.42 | 0.43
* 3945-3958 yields 1.10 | 0.56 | 0.55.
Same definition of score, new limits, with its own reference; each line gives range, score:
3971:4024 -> 4010.4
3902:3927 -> 3914.5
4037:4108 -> 4063.0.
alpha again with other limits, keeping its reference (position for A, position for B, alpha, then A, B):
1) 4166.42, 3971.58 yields -2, 0.10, -0.23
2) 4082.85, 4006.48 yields 1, 0.08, 0.09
